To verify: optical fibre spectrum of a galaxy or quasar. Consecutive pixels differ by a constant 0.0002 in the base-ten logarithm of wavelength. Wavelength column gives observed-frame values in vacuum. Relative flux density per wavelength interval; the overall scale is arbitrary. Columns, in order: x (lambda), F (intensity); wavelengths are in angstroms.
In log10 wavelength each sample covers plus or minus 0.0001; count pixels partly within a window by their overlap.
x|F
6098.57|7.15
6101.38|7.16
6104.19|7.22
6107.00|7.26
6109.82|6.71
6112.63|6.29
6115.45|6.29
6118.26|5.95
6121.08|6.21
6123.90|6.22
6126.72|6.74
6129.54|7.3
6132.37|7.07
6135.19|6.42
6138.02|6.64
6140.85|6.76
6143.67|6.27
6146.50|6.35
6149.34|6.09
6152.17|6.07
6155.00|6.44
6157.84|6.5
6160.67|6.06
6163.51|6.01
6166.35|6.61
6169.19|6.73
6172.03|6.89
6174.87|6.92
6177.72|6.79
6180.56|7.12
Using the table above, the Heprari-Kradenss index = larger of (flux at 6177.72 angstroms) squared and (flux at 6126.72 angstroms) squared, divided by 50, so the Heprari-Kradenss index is 0.92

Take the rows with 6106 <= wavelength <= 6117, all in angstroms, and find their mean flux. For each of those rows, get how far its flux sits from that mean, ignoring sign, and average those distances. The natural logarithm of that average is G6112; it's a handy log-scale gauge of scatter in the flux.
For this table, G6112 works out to -1.1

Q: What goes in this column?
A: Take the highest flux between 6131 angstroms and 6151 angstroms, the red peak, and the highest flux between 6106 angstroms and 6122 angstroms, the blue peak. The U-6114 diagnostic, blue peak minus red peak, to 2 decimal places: 0.19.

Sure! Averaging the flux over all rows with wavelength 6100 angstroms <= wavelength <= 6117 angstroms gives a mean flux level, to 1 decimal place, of 6.8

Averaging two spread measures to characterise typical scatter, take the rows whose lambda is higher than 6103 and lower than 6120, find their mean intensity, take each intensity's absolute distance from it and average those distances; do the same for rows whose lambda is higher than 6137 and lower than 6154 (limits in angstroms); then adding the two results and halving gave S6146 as 0.33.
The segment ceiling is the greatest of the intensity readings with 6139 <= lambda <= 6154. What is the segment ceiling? 6.76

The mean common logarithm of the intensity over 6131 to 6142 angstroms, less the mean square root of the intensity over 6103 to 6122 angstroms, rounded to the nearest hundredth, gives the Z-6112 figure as -1.73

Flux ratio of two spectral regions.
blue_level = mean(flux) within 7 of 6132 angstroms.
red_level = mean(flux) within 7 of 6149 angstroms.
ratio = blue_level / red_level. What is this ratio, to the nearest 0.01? 1.09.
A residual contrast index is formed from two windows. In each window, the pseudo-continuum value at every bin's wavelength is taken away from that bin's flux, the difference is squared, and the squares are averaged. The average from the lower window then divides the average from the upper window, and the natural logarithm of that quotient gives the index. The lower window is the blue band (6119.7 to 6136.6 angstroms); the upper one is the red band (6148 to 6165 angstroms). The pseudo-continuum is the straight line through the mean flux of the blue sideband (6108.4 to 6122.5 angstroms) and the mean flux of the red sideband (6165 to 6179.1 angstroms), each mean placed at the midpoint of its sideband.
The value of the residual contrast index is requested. 0.1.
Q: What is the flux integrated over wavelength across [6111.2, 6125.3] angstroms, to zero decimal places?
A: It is 87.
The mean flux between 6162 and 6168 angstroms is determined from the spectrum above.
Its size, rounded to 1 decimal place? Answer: 6.3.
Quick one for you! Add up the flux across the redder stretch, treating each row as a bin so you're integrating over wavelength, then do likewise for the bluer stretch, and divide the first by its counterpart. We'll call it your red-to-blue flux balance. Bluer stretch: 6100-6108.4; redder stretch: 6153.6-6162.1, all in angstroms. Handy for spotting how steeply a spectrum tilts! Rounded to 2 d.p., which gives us 0.89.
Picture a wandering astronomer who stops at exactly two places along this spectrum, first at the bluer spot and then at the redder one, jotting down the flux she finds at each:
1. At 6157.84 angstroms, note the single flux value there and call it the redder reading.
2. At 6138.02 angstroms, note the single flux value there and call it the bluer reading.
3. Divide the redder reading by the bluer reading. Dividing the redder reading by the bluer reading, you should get 0.98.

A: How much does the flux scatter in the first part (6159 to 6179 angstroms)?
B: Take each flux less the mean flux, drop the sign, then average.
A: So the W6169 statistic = 0.307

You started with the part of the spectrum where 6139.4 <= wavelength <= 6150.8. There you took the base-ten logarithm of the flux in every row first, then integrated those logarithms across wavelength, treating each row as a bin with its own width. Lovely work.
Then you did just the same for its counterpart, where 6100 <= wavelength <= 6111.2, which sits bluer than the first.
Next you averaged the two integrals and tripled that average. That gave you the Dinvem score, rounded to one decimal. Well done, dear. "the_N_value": 28.0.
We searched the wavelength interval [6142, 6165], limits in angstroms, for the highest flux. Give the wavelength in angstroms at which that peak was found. 6157.84 angstroms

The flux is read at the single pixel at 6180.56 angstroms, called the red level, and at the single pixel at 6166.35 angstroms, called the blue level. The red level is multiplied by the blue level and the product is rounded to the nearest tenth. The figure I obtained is 47.1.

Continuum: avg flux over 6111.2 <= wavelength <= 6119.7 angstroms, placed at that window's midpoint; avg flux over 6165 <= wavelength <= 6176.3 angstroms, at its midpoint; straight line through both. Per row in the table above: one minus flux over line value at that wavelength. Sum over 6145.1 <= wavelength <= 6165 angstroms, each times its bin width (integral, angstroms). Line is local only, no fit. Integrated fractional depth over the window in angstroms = 1.2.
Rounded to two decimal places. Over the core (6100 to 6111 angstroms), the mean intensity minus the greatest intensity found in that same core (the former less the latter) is -0.17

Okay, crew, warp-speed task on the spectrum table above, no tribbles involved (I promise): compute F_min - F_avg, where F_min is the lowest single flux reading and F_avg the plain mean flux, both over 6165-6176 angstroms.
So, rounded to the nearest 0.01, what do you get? -0.18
